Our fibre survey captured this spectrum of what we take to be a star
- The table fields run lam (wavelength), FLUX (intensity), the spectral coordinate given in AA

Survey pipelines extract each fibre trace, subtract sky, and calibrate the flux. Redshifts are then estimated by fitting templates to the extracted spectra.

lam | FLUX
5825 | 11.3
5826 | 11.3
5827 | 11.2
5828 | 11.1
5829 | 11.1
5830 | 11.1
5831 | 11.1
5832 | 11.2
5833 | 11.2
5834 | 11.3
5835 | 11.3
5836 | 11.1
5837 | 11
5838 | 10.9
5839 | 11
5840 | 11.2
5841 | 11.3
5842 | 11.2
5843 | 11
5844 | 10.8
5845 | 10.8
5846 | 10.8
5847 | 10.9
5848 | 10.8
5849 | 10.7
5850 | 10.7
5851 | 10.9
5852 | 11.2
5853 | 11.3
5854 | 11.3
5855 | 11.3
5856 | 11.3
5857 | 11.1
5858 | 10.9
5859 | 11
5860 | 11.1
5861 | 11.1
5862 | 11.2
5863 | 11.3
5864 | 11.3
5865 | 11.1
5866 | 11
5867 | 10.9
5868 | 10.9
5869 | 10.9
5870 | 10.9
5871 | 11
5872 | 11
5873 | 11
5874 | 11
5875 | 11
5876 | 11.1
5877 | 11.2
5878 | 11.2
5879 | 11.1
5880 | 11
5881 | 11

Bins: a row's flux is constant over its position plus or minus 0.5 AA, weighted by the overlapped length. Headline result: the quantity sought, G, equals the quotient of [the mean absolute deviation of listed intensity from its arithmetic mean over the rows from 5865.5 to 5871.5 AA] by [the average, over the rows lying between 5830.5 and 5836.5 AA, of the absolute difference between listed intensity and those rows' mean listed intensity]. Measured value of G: 0.67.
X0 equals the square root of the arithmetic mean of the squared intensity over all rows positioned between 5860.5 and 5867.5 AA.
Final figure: 11.13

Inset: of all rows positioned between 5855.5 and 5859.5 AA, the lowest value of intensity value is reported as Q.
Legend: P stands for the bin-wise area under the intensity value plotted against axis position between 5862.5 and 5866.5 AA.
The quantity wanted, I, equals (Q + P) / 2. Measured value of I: 28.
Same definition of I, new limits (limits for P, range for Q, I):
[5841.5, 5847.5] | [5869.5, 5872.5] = 38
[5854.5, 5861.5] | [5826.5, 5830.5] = 44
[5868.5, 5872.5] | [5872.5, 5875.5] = 27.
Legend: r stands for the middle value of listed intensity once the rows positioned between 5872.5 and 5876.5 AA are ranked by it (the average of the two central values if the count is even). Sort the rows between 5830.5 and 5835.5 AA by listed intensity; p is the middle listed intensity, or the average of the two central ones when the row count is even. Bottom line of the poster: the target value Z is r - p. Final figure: -0.2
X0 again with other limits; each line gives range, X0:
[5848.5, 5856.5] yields 11.09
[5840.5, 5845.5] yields 11.02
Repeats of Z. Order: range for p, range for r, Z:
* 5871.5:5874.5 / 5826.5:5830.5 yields 0.1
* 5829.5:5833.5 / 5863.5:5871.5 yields -0.2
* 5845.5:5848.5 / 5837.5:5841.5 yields 0.3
